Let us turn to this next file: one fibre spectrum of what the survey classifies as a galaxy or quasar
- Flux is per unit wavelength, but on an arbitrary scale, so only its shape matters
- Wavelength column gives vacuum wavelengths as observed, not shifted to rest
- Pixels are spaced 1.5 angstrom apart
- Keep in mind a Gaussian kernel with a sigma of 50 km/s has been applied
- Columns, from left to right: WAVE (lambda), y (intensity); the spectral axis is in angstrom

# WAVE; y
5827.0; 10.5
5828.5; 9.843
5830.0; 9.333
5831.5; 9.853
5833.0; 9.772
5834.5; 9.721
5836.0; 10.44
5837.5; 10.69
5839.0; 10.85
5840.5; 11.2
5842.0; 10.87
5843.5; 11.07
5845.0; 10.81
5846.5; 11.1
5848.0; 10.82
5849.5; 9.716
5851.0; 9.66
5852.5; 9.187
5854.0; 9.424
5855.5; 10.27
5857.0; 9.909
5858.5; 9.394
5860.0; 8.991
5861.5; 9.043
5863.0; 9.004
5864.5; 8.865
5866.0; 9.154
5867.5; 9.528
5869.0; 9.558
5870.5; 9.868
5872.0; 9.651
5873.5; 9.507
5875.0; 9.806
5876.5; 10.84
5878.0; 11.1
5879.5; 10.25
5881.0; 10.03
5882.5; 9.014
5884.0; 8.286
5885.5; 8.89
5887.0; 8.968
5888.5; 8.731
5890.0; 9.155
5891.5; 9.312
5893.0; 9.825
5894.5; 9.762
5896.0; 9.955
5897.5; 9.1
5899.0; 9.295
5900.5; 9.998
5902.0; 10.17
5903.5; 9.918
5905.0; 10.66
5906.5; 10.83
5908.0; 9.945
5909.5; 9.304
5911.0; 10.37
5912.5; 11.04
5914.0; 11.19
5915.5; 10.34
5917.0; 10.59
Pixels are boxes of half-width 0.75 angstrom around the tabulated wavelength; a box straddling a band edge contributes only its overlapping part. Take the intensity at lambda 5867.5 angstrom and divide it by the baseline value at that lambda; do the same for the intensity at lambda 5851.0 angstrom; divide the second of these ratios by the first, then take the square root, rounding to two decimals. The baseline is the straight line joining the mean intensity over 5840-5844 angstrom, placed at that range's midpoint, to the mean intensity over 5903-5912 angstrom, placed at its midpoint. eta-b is 1.00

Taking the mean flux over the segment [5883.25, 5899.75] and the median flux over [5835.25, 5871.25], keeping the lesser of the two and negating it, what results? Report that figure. -9.21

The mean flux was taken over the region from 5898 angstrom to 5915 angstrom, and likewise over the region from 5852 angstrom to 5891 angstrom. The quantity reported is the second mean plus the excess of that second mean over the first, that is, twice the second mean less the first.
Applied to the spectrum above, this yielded 8.7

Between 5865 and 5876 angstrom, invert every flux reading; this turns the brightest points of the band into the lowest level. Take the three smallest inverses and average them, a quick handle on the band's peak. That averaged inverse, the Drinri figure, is 0.102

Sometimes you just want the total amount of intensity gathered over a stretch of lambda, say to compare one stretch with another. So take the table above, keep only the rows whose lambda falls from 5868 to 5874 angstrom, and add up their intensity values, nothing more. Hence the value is 38.6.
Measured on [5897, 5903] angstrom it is 38.6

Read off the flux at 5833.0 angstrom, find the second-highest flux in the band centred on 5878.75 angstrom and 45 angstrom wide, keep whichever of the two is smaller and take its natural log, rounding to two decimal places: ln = 2.28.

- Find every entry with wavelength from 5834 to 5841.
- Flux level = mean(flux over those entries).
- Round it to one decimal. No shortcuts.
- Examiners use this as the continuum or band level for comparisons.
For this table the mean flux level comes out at 10.6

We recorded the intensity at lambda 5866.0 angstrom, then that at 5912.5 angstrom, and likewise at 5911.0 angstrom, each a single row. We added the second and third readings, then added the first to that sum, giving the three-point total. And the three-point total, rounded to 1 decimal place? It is 30.6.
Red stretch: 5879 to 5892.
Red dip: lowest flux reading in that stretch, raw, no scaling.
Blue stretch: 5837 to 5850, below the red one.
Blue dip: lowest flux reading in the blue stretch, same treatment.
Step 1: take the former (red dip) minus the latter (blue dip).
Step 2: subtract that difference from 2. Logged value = 3.4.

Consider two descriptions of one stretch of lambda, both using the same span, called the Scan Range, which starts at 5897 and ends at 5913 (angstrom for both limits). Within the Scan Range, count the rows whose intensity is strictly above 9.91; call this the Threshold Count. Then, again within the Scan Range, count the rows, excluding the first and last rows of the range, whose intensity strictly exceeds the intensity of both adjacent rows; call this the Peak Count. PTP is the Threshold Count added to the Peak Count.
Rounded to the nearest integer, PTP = 10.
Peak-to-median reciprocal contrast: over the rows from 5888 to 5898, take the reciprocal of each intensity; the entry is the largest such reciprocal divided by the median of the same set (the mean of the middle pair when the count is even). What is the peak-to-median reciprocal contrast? 1.067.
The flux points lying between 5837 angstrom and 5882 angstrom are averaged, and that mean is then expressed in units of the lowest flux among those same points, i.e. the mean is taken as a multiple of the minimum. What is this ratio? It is 1.13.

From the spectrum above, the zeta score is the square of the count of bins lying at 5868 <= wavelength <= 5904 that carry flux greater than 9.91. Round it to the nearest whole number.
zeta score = 64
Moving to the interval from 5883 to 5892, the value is 0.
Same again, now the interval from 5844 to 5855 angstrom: 9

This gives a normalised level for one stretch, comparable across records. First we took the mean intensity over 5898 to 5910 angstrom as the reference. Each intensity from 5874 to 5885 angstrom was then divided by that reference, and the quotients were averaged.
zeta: 0.99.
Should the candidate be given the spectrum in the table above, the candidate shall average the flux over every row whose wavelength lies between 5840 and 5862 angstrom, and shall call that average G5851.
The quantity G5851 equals 10.1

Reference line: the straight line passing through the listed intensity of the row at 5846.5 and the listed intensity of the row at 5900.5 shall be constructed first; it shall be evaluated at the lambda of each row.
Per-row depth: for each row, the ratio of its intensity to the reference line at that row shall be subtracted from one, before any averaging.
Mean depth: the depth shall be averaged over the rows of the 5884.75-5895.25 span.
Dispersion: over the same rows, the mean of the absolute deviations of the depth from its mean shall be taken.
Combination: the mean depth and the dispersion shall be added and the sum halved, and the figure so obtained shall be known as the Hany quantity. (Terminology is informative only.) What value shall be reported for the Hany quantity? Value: 0.067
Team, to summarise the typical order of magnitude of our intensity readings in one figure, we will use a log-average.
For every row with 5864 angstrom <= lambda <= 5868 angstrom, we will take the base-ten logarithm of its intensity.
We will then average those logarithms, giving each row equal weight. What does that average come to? 0.96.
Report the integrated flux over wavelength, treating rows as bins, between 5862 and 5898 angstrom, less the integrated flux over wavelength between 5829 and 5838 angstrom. 253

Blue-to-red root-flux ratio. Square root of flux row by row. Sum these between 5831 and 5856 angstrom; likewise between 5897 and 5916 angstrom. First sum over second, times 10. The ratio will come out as 13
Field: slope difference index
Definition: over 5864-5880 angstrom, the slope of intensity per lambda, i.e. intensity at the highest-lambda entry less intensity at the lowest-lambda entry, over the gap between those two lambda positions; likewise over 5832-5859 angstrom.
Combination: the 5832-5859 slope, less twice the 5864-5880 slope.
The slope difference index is -0.199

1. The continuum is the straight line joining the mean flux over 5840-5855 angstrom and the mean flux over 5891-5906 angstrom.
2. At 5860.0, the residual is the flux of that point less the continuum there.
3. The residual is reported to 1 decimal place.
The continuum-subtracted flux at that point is -1.2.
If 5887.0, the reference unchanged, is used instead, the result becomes -1.0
